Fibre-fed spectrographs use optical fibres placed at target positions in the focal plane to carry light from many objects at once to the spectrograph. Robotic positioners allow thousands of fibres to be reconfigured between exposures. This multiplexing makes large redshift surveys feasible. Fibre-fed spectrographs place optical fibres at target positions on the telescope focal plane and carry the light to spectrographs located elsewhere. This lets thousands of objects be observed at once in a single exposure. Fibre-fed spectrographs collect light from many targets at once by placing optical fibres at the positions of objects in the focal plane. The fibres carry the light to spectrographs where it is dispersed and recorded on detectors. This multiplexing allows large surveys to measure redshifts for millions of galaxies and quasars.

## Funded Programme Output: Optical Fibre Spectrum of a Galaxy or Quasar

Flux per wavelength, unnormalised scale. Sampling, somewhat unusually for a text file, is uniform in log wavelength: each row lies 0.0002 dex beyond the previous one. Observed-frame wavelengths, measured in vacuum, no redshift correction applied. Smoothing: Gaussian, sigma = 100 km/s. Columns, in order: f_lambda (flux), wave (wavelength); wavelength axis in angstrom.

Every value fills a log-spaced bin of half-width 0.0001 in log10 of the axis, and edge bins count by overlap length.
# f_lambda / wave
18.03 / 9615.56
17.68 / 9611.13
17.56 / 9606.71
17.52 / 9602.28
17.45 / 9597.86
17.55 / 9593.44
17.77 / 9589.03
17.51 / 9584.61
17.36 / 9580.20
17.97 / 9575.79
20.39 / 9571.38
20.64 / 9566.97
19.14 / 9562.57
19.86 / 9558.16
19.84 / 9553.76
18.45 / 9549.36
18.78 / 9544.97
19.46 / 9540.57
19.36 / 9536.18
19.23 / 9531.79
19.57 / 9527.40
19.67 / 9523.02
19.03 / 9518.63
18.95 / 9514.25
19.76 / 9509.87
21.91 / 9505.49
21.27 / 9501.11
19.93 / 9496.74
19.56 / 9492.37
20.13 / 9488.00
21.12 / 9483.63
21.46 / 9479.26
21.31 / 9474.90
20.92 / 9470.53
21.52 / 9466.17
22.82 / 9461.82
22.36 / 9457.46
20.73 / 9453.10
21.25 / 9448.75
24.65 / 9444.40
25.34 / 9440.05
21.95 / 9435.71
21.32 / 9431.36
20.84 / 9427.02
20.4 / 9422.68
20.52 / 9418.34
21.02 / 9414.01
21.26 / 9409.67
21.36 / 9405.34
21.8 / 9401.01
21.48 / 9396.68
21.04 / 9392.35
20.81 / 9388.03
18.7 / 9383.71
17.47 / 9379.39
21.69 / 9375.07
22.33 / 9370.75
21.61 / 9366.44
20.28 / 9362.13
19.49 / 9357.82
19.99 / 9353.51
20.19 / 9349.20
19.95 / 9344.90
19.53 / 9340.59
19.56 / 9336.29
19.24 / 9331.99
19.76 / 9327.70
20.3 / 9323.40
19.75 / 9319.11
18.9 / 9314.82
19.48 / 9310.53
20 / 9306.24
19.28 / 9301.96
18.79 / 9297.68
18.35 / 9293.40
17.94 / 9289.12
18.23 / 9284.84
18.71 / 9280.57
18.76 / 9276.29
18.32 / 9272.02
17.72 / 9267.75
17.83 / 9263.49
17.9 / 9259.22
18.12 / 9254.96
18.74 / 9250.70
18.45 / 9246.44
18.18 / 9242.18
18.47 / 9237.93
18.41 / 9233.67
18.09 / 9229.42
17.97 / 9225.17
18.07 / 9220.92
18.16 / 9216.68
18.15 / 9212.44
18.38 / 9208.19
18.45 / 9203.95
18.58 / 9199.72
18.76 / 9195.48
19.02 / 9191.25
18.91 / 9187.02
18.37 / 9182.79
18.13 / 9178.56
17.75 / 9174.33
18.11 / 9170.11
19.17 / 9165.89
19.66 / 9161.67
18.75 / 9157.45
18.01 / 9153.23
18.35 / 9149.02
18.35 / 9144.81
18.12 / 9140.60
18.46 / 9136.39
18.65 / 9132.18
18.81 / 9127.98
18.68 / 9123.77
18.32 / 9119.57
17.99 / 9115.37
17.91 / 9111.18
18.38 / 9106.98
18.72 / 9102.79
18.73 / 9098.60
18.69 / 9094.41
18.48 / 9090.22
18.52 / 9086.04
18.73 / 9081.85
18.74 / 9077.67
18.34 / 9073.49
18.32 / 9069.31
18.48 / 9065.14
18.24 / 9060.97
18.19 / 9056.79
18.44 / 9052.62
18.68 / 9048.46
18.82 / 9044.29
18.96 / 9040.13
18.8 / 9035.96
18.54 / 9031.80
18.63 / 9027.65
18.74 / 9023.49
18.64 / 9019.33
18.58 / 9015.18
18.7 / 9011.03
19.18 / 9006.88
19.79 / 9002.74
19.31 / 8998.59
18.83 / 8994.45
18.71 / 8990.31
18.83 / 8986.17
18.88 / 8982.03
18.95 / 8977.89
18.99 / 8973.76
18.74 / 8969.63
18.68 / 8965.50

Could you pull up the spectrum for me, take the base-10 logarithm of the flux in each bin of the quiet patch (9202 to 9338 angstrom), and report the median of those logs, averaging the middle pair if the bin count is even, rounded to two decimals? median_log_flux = 1.27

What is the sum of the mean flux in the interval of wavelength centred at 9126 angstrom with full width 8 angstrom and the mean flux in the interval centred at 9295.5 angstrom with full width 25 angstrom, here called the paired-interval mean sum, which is 37.5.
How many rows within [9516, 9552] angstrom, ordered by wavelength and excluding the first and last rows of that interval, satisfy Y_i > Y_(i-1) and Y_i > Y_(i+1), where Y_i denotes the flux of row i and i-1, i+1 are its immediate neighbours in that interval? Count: 2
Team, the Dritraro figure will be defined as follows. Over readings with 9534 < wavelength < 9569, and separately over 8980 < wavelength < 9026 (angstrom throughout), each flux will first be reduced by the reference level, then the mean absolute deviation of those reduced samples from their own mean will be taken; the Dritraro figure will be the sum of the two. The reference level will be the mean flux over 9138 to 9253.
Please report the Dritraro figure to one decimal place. 0.8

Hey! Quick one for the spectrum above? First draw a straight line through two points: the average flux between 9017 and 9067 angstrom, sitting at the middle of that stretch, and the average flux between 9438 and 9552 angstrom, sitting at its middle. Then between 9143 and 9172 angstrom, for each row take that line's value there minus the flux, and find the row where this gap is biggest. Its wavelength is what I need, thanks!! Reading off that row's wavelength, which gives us 9153.23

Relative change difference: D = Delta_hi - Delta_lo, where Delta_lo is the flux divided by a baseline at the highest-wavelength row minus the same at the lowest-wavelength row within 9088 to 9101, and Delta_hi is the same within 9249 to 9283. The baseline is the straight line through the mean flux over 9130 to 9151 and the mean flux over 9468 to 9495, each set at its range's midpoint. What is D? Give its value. -0.023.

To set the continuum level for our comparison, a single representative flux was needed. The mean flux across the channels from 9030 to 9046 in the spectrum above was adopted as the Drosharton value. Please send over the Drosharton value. 18.8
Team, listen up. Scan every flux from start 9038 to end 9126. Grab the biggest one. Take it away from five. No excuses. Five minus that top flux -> -14.0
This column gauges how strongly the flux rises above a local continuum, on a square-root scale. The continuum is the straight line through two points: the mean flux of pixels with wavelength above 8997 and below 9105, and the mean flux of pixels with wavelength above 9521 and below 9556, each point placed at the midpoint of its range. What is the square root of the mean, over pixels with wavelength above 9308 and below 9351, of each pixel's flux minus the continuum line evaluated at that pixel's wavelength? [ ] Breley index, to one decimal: 0.8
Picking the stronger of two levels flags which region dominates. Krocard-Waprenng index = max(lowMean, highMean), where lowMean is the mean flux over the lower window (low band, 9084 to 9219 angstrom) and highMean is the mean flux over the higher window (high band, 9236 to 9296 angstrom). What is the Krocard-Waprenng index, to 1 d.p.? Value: 18.5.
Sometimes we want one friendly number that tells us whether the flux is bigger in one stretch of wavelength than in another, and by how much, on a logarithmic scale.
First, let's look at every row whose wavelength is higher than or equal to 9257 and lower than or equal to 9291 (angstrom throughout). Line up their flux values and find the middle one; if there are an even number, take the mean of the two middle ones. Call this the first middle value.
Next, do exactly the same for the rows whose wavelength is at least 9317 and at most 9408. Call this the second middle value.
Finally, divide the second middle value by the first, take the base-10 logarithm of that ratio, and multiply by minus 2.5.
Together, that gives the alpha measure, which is -0.12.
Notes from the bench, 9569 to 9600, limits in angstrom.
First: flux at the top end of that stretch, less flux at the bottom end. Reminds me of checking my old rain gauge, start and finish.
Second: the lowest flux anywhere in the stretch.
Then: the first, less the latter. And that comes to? -20.3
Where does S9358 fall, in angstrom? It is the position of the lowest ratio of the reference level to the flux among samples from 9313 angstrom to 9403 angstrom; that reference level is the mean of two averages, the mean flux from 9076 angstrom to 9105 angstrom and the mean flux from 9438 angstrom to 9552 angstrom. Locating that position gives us 9370.75 angstrom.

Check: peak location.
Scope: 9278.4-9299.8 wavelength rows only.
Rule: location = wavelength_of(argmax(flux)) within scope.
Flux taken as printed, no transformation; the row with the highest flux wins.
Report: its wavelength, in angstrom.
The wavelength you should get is 9297.68 angstrom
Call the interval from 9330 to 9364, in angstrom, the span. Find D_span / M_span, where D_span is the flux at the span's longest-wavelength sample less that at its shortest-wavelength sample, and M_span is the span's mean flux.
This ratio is 0.05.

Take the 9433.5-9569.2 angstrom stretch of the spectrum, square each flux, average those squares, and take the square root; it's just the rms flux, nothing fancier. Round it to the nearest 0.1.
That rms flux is 20.7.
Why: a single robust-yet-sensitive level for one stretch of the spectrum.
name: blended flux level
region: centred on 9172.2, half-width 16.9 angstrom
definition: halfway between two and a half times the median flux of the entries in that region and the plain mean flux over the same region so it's 32.5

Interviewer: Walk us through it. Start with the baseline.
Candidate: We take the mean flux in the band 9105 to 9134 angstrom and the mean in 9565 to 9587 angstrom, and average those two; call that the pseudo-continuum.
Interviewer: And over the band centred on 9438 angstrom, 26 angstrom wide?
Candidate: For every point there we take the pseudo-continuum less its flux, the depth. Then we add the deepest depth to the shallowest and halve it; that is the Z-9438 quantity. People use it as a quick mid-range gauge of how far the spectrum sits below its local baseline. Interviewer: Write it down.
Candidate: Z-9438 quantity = -4.5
